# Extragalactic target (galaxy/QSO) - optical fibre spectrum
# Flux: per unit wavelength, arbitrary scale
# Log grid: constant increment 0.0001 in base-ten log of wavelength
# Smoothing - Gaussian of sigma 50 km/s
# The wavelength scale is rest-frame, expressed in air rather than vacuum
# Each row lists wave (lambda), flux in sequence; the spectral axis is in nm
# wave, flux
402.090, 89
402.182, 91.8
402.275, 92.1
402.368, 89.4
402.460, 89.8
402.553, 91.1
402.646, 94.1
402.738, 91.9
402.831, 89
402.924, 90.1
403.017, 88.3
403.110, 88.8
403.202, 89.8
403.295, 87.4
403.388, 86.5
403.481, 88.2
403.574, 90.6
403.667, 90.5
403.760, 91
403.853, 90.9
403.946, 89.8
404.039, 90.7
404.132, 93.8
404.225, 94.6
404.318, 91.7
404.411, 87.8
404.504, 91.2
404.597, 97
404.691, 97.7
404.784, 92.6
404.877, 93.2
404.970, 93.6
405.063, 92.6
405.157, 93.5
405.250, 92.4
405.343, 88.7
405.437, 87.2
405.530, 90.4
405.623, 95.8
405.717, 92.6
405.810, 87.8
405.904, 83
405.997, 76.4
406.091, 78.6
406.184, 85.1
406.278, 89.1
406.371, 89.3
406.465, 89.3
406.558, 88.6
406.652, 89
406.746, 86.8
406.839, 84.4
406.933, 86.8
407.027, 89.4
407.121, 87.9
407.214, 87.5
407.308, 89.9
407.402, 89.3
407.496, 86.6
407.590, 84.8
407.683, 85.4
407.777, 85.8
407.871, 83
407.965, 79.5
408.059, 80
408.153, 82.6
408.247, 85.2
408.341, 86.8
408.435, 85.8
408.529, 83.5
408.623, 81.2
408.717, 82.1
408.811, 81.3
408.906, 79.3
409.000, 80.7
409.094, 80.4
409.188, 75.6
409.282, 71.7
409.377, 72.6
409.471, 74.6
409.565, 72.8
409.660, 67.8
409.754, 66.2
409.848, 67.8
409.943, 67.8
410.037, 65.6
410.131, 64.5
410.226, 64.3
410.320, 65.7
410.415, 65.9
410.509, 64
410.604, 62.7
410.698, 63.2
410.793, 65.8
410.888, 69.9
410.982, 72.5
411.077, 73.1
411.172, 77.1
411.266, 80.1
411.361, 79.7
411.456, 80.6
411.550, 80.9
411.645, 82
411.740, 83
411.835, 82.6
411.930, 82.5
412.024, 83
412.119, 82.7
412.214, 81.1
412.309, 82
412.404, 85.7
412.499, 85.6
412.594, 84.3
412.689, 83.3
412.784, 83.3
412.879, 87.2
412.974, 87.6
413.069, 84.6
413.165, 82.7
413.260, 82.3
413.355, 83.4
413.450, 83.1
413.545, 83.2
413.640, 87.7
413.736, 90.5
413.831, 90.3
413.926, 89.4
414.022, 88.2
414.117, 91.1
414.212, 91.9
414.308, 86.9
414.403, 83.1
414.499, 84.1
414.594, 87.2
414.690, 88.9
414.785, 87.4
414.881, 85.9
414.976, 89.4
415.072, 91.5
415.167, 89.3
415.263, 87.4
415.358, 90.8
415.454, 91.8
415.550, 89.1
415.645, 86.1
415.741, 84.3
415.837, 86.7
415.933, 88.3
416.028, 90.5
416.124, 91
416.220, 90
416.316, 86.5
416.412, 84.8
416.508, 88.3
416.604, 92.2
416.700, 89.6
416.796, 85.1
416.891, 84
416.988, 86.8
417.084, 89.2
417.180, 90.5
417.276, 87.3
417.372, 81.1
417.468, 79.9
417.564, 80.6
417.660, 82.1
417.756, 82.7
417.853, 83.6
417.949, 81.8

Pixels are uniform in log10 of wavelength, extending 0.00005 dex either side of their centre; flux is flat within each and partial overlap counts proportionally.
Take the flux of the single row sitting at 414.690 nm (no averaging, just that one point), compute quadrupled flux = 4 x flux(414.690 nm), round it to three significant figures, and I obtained 356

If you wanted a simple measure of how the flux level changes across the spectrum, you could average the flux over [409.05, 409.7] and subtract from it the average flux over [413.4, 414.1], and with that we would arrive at -14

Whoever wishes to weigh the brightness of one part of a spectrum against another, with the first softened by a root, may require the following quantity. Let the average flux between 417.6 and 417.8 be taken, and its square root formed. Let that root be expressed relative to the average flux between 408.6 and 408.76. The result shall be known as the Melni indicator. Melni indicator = 0.111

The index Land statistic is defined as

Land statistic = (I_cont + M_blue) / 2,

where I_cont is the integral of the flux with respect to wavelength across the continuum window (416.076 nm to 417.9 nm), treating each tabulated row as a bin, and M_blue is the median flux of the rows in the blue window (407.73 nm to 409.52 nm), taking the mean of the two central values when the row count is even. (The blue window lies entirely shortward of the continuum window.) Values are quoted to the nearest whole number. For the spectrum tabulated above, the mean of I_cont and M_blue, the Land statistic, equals 119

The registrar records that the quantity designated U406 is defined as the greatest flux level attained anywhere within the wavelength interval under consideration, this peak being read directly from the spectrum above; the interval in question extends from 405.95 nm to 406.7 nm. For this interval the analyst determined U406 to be 89.3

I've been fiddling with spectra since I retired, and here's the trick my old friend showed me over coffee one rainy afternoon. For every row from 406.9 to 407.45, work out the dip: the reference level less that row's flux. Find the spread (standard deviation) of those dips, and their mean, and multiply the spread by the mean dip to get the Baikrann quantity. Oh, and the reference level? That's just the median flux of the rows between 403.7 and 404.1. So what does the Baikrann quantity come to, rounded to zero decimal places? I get 3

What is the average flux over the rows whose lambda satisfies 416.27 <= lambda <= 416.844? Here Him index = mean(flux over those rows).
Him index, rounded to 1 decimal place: 87.8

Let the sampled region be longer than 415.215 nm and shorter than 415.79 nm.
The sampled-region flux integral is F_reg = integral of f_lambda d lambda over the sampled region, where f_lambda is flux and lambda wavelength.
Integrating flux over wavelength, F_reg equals 50.7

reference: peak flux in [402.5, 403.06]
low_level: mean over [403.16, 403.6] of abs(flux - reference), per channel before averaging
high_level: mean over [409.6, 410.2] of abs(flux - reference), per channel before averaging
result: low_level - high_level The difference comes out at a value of -22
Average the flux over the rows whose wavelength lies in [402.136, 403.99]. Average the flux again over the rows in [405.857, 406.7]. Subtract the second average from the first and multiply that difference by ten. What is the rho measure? 47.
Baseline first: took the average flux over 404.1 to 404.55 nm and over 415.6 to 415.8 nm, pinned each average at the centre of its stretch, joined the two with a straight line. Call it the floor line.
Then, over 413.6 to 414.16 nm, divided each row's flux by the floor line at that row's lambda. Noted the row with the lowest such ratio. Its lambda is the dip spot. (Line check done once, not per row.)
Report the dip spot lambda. 413.640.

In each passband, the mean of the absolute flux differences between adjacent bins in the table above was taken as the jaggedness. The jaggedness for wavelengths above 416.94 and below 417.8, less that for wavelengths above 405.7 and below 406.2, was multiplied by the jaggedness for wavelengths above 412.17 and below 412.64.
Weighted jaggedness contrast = -4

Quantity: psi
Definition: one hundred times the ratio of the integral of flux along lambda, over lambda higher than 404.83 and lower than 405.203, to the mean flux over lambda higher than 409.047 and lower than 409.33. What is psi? 46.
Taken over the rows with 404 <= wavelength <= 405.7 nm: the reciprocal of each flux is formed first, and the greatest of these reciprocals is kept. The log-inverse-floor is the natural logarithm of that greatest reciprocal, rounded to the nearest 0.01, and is -4.47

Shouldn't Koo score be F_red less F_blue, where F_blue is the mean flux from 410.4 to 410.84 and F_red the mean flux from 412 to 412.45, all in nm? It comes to 19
